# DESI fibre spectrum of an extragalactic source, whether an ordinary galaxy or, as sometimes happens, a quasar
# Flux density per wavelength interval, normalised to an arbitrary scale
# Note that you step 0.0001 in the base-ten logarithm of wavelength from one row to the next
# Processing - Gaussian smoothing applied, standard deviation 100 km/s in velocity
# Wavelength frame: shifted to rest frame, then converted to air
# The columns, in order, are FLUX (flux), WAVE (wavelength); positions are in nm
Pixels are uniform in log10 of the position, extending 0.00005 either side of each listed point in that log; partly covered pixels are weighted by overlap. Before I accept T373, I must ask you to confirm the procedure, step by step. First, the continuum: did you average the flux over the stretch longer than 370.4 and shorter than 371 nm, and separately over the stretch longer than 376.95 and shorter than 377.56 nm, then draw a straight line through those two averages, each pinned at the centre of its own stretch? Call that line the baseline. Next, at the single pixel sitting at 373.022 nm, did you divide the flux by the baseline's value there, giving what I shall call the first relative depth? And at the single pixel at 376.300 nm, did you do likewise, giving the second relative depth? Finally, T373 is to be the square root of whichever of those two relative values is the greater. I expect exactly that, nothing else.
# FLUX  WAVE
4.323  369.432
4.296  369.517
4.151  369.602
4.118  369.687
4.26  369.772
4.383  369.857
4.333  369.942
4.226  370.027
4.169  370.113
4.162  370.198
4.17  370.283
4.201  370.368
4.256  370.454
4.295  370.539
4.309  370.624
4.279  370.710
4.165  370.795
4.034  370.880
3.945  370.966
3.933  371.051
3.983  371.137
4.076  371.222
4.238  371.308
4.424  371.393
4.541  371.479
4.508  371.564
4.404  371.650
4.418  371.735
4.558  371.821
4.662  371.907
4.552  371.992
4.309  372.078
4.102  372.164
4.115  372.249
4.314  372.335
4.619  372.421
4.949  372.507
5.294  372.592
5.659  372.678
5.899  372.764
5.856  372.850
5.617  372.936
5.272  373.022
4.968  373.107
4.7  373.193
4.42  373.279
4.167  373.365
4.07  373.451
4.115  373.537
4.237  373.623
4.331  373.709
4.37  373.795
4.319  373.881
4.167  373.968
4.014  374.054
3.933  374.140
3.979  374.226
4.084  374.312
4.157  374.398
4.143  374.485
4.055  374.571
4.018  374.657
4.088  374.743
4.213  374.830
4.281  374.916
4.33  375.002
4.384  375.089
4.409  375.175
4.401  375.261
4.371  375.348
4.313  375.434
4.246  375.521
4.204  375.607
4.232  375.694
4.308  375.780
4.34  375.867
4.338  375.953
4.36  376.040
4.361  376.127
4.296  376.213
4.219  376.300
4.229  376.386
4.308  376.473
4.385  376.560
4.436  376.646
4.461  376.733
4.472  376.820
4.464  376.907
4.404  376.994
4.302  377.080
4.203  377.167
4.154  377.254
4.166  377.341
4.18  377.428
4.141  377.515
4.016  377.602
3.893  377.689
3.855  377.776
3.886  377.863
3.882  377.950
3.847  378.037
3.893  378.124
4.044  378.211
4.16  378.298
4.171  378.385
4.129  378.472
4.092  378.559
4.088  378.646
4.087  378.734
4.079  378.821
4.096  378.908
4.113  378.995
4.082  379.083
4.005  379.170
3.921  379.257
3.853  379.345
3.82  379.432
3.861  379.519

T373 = 1.12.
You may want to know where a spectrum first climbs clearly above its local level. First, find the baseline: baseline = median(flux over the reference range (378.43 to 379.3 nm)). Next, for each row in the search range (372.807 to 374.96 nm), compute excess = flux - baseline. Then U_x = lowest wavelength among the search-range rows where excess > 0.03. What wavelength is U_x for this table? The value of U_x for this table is 372.850 nm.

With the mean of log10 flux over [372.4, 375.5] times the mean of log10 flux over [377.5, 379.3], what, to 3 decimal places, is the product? 0.393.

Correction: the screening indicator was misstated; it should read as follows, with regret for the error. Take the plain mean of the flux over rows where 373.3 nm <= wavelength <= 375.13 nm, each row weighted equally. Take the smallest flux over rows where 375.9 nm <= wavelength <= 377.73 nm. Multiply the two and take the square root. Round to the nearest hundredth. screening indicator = 4.03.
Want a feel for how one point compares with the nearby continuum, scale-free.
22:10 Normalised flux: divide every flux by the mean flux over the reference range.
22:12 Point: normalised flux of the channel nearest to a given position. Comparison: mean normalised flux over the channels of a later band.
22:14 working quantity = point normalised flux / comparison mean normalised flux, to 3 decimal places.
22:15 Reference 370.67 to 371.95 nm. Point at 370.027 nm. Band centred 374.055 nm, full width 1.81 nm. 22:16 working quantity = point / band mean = 1.010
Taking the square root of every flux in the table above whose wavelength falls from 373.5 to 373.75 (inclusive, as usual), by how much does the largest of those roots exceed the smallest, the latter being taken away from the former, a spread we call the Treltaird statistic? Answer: 0.05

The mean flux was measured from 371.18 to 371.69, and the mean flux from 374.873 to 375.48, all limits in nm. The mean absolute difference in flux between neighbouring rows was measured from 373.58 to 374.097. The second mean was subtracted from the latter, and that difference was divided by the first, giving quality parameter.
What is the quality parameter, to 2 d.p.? -0.98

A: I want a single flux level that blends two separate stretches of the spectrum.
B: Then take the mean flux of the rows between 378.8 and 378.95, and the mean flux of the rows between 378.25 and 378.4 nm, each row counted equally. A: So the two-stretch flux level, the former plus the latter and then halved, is 4.1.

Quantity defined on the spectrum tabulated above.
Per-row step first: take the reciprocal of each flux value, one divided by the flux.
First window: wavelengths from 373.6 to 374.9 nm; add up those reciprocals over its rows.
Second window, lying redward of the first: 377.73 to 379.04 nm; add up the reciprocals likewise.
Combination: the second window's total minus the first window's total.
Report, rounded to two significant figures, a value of 0.10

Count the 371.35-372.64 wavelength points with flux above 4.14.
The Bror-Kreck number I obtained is 13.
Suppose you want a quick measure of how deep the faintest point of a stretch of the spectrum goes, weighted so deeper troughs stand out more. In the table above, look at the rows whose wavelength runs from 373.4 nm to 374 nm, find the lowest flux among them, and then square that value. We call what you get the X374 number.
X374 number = 16.6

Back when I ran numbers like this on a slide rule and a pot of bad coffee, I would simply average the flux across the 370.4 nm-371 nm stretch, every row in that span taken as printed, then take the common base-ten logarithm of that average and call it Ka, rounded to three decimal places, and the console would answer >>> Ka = 0.622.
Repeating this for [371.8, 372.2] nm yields 0.647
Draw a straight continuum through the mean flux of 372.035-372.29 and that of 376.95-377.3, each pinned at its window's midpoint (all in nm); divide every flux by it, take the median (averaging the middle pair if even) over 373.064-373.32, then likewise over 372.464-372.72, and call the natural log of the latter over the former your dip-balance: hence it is 0.12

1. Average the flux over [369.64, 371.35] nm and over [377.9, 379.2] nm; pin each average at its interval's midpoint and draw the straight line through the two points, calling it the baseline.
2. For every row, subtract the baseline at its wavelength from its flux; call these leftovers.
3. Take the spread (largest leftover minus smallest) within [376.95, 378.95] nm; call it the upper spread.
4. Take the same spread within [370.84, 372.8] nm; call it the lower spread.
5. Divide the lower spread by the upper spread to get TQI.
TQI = 3.7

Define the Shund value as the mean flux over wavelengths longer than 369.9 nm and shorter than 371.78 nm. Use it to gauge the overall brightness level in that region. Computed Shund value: 4.23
